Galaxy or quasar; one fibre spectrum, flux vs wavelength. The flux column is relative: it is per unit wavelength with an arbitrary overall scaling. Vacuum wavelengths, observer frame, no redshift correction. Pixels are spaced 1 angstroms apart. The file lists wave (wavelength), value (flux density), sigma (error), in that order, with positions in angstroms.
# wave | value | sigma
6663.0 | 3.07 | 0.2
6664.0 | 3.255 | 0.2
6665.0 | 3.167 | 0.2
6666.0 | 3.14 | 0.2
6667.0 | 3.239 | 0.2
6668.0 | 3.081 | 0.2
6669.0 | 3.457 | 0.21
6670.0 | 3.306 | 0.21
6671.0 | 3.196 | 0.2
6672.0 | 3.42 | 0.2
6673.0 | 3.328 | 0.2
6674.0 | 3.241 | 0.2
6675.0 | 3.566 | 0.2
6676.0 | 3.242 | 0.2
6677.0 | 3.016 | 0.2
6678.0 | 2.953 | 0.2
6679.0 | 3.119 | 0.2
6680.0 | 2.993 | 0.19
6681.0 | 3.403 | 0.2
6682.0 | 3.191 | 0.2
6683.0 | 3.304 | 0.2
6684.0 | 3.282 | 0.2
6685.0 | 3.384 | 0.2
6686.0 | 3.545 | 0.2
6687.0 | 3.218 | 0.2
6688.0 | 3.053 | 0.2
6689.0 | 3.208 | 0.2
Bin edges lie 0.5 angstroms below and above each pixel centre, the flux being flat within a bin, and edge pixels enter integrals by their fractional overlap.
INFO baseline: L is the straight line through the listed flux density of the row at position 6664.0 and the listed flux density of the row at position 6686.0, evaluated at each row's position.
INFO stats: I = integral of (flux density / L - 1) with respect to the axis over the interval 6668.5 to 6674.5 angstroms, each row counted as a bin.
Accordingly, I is -0.05 angstroms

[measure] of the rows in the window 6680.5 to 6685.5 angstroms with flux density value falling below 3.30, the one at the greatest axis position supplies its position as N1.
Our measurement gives 6684.0 angstroms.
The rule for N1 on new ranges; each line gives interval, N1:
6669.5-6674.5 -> 6674.0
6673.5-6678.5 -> 6678.0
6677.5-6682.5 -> 6682.0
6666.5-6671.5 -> 6671.0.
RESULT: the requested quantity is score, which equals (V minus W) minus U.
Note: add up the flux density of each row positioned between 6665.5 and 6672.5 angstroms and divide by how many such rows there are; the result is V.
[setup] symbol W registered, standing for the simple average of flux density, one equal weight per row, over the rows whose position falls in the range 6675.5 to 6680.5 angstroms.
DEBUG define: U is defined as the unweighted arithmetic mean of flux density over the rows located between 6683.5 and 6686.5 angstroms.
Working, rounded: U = 3.40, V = 3.26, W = 3.06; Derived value -3.21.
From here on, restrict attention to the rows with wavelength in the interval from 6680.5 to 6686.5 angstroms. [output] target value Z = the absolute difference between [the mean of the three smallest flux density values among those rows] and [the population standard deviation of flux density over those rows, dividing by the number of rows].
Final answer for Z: 3.15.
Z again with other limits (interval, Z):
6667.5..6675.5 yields 3.03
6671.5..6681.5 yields 2.79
